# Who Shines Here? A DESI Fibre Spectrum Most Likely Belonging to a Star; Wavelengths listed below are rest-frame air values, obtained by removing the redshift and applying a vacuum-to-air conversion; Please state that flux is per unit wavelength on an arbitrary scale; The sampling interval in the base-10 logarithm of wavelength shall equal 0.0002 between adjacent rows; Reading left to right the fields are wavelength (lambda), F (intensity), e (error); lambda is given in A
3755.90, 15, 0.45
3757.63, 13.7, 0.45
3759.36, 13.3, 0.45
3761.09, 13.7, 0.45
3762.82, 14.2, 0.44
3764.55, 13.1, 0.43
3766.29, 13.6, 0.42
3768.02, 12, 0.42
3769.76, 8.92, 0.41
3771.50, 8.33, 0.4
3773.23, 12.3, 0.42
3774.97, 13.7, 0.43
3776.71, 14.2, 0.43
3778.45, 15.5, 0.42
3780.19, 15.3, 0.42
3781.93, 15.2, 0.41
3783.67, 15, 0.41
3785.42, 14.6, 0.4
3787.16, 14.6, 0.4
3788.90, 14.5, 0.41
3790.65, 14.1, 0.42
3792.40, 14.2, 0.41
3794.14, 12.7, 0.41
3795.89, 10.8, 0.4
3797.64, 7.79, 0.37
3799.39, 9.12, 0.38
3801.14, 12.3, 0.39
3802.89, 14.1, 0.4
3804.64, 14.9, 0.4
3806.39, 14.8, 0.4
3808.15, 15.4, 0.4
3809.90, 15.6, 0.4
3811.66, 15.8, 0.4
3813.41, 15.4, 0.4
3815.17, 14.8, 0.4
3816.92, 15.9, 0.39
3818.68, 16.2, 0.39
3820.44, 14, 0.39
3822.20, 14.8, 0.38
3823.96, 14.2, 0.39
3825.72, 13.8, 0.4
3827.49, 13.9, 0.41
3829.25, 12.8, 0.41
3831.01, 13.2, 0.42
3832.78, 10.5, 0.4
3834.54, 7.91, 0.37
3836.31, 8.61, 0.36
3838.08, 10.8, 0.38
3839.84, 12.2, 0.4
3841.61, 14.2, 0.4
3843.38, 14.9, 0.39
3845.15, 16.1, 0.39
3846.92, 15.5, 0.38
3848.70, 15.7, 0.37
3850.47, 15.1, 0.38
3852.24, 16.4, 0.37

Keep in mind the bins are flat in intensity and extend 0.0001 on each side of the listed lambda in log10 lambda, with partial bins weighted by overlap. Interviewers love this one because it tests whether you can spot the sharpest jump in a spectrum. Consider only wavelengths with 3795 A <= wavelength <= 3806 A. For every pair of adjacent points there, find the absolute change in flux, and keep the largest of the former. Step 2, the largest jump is 3.2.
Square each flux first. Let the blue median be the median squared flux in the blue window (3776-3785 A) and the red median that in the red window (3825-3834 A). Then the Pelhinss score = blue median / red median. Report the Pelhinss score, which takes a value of 1.3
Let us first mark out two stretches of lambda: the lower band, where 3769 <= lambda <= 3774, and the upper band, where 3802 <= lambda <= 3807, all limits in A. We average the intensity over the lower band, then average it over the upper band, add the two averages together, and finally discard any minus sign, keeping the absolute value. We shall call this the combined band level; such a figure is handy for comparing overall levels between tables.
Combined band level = 24.4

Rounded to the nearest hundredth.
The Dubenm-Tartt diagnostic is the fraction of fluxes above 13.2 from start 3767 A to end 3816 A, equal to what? 0.68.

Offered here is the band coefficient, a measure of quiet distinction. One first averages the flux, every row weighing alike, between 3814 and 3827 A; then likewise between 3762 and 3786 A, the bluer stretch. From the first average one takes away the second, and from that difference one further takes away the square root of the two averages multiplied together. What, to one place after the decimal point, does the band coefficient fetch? -12.5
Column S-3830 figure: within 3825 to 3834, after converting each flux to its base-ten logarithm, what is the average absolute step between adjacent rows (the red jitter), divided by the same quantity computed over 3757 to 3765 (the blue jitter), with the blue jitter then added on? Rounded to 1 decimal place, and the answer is 2.0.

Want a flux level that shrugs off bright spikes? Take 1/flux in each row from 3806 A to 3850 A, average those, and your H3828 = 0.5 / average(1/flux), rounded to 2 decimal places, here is 6.70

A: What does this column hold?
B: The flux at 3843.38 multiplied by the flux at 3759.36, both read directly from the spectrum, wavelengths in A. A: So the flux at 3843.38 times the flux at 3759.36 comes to 198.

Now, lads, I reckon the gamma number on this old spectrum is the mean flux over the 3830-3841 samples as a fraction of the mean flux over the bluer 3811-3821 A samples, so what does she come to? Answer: 0.69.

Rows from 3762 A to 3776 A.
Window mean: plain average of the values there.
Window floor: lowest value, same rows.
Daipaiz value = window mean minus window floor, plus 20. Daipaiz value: 23.7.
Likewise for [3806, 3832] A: 21.9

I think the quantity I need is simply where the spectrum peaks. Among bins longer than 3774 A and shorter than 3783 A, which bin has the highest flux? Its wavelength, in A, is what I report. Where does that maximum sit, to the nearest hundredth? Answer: 3778.45 A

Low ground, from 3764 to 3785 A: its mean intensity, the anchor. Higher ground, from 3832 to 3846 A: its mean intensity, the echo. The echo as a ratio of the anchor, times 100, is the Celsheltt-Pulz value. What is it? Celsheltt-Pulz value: 91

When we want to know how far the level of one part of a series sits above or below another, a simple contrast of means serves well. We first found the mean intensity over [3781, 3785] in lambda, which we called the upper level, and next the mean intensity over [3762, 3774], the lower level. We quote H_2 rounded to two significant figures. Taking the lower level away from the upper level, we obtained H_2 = 3.3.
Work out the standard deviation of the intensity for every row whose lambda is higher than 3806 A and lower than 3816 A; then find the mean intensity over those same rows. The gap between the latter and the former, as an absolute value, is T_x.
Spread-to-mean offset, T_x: 15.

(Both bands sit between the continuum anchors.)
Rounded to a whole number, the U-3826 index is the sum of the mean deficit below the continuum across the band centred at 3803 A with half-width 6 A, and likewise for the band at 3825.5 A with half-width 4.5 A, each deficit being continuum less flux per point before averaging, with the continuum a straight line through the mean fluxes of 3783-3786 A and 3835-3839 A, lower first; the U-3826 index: -3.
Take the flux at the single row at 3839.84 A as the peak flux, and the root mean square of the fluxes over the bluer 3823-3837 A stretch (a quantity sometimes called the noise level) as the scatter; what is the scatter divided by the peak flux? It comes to 1.0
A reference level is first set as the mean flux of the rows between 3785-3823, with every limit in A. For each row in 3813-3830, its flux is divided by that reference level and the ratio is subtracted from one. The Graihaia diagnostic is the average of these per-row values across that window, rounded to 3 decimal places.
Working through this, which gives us -0.047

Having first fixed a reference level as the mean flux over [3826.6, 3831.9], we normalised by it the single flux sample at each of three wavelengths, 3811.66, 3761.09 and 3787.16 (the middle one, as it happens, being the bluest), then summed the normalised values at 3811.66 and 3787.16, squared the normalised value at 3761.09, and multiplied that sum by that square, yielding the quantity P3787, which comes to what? 2.43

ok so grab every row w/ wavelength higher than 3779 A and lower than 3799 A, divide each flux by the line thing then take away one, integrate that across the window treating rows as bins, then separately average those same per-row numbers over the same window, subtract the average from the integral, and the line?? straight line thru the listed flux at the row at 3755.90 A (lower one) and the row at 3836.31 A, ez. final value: 1.6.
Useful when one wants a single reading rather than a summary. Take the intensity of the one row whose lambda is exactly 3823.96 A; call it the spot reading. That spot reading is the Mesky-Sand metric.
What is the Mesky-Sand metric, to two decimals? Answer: 14.20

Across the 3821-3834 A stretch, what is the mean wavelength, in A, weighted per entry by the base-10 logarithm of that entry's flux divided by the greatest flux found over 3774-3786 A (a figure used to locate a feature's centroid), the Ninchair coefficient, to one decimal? 3829.5 A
